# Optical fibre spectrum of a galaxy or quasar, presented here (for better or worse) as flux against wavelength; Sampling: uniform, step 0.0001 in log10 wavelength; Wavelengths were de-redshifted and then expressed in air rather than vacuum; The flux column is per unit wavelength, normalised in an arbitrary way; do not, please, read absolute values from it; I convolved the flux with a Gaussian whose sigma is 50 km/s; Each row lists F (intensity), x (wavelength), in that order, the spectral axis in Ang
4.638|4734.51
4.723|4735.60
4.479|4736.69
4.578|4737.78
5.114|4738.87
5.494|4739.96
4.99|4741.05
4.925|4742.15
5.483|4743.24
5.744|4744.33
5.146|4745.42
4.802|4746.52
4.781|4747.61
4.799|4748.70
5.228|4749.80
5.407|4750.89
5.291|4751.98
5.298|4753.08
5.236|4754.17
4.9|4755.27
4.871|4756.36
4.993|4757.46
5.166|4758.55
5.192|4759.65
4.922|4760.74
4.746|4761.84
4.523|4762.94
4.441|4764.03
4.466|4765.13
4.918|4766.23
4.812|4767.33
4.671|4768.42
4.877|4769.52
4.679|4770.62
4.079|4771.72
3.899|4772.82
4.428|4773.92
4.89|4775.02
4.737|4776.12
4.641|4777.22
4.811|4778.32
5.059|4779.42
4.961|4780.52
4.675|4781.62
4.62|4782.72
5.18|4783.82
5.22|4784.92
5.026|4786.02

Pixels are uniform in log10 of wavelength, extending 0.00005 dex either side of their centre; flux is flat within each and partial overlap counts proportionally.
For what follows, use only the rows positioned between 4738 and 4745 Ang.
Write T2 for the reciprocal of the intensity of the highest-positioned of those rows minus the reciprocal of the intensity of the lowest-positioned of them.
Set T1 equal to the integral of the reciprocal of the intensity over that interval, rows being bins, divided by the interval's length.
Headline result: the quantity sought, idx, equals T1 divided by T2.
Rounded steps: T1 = 0.191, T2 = -0.02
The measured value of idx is -9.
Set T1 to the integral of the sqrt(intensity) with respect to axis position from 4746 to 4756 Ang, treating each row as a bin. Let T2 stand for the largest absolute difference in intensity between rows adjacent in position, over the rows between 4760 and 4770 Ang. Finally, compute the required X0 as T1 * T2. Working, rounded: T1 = 22.5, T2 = 0.45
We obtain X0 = 10.2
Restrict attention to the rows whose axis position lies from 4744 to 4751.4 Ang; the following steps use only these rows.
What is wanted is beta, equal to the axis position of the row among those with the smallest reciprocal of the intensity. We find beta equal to 4744.33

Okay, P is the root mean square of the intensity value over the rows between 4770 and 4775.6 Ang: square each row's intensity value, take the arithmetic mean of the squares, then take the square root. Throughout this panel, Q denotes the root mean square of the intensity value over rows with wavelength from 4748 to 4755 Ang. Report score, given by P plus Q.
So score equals 9.6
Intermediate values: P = 4.41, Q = 5.2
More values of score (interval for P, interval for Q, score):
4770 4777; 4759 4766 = 9.2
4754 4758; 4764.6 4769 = 9.7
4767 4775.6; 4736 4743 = 9.5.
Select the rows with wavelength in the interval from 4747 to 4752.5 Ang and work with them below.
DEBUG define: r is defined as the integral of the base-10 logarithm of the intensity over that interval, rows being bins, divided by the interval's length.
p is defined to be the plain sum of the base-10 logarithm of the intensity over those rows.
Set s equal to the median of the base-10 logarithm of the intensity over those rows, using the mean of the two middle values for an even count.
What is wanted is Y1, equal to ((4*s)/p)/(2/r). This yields 0.288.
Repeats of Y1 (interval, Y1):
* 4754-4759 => 0.279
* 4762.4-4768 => 0.263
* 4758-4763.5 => 0.277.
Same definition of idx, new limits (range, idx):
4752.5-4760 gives 51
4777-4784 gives -9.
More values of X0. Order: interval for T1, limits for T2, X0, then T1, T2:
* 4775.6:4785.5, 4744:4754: 13.1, 21.9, 0.60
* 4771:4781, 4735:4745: 12.0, 21.4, 0.56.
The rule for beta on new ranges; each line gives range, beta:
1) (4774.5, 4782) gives 4779.42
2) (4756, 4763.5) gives 4759.65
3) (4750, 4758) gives 4750.89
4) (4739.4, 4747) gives 4744.33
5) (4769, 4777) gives 4775.02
